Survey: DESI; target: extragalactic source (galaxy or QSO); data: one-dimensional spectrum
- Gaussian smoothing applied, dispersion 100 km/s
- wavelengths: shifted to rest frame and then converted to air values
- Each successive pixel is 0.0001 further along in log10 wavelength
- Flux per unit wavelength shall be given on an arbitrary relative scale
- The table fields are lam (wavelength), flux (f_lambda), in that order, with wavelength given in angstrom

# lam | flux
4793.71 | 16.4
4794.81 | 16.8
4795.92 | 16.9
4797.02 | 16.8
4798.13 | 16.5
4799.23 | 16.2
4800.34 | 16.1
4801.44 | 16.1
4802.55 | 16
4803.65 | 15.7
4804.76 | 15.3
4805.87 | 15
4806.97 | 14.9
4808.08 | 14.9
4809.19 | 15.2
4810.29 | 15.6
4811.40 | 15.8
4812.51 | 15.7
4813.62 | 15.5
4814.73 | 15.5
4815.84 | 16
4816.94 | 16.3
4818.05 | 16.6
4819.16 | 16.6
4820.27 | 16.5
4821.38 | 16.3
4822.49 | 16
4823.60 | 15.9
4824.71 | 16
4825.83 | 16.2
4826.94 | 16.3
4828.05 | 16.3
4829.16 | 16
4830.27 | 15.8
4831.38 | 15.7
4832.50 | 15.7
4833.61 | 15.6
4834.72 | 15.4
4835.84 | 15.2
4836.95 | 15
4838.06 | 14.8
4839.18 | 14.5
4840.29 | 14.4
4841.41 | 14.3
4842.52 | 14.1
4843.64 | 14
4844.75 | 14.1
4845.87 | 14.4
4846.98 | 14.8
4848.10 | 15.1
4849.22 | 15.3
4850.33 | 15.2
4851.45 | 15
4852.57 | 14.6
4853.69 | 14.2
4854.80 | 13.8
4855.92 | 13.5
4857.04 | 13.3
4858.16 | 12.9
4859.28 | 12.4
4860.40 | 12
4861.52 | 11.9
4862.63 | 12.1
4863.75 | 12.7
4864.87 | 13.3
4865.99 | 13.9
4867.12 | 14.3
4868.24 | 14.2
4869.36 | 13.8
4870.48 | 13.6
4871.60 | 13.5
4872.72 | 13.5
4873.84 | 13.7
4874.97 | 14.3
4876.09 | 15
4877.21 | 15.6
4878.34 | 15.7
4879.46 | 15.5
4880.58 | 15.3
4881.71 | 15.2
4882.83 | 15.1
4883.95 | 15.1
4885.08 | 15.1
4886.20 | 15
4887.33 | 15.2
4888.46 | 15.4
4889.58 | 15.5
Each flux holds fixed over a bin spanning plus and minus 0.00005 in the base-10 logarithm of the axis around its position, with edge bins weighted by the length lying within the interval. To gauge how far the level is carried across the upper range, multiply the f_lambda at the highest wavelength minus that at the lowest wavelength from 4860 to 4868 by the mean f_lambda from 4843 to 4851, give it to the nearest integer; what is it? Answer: 34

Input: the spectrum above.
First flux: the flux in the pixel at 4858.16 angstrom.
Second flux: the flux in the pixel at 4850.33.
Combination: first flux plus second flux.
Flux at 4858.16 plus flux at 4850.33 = 28.1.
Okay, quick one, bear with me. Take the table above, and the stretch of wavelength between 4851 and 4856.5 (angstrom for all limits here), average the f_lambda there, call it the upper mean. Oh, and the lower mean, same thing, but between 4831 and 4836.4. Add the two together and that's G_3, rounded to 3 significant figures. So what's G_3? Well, 29.7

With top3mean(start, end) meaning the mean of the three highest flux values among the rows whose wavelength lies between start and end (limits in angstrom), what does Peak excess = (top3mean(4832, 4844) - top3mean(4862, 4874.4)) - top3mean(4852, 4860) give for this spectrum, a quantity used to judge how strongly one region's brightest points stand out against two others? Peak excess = -12.8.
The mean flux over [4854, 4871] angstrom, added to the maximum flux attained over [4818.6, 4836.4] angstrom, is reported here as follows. 29.8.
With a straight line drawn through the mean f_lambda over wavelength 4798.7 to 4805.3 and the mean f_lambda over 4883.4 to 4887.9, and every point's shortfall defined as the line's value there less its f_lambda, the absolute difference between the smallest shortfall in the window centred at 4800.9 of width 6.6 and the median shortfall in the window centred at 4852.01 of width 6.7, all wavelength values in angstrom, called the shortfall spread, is 1.2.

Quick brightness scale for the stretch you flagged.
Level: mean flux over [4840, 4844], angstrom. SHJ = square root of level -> 3.77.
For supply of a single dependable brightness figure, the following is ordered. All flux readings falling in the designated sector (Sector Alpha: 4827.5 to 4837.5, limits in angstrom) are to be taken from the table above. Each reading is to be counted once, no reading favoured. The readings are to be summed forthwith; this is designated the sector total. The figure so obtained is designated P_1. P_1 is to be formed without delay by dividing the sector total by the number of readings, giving 15.6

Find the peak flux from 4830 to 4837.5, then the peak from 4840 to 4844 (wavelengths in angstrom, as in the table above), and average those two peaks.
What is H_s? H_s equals 15.1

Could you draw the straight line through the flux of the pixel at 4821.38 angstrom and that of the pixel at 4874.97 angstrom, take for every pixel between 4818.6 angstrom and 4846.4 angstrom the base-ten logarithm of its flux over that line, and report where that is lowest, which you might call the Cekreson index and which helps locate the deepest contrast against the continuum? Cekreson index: 4843.64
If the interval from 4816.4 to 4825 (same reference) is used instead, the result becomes 4823.60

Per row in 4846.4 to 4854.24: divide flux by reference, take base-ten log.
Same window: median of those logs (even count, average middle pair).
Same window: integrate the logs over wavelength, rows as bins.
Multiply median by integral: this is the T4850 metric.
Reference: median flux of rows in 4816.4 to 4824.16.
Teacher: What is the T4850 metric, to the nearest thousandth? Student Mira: 0.011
